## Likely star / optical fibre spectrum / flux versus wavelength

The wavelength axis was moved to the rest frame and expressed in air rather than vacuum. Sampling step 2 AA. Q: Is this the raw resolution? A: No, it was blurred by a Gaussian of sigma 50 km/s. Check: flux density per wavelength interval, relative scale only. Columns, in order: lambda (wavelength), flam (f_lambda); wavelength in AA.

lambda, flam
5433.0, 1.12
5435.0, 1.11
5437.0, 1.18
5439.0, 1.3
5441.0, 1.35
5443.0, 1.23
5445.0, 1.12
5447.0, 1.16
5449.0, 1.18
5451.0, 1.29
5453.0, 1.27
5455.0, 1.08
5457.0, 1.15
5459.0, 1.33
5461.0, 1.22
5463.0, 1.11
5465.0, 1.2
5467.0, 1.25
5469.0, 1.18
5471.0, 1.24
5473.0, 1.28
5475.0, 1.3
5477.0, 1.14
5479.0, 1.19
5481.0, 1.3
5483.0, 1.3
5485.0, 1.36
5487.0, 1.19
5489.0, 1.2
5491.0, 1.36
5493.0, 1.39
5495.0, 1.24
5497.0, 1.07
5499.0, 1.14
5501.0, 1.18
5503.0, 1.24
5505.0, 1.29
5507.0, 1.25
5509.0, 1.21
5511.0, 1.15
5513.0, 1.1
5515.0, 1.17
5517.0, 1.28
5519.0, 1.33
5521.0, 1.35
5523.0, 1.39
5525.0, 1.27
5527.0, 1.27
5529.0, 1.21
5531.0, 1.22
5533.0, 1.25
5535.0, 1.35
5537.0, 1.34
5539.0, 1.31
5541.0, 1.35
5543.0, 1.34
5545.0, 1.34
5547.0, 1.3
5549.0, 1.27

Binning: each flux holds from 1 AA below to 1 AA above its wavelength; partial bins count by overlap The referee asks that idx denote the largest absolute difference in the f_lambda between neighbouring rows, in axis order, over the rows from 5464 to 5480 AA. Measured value 0.16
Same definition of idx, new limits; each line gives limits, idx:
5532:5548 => 0.10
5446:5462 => 0.19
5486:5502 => 0.17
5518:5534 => 0.12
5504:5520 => 0.11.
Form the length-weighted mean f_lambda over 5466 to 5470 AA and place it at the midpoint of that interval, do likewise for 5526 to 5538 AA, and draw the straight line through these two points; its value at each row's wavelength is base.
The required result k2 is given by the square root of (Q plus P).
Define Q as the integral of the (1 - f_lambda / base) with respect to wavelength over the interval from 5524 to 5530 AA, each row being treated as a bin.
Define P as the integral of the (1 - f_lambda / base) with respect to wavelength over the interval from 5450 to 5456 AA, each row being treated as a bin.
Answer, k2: 0.2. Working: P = -0.1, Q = 0.09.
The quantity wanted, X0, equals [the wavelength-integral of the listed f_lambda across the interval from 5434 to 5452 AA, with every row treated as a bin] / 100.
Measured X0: 0.22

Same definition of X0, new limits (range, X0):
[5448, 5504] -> 0.69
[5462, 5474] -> 0.15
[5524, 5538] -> 0.18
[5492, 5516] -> 0.29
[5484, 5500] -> 0.20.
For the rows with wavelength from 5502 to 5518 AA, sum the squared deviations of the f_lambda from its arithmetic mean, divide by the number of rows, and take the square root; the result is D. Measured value 0.062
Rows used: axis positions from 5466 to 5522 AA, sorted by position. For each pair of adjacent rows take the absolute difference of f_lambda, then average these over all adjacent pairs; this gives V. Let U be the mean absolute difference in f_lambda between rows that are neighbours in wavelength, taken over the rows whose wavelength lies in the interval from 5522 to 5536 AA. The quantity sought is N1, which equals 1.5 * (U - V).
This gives -0.03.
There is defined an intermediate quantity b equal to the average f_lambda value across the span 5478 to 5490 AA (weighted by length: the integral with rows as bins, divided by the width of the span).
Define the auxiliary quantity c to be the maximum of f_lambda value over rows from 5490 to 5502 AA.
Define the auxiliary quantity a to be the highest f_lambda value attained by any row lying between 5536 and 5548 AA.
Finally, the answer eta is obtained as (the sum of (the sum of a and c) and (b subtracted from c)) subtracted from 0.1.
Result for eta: -2.77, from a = 1.35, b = 1.26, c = 1.39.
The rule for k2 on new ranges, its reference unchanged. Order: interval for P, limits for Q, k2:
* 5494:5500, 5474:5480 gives 0.7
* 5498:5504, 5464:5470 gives 0.5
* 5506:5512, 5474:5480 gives 0.5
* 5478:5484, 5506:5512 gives 0.2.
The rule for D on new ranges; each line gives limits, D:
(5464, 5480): 0.051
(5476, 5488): 0.078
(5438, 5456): 0.085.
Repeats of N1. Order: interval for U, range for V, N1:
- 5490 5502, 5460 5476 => 0.04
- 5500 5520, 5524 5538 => 0.04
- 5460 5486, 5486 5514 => 0.00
